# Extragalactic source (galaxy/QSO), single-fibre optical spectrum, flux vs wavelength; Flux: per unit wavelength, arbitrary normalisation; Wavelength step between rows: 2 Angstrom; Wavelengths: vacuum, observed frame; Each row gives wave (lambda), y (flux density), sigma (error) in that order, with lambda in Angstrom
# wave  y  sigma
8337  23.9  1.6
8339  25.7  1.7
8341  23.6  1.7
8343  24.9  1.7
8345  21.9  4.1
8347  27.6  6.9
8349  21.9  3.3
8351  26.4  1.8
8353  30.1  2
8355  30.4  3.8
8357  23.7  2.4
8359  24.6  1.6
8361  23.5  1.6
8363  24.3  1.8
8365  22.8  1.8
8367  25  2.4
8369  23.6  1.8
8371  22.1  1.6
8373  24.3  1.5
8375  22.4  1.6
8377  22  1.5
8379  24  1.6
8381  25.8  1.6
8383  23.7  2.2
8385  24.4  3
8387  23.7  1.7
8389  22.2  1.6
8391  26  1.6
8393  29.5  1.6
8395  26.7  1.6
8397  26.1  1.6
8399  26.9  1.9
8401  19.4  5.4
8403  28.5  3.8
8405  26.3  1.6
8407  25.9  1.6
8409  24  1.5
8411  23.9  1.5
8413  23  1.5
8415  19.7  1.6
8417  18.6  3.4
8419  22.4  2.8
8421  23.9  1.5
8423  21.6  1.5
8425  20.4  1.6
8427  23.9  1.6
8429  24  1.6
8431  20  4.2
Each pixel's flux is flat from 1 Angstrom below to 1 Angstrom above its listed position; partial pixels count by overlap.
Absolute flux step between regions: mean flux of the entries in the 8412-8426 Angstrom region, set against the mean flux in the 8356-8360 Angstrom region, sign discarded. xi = 2.78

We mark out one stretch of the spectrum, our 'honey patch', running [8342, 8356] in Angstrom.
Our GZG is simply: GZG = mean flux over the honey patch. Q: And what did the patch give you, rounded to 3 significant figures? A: 26.2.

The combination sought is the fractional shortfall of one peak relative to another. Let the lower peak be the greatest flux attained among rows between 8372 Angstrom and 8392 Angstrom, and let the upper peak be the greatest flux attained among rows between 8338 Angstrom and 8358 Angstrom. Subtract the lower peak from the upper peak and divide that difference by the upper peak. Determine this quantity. 0.145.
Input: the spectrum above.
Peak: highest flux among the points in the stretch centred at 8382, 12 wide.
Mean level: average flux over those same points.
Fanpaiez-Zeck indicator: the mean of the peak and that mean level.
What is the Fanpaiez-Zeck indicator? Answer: 25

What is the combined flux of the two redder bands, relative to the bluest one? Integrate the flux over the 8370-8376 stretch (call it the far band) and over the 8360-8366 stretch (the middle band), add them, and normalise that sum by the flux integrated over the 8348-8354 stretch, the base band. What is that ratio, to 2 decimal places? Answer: 1.78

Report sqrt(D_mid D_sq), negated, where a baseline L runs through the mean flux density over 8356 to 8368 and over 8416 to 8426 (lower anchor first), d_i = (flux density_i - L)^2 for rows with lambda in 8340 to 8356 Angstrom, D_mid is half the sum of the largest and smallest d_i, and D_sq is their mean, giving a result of -15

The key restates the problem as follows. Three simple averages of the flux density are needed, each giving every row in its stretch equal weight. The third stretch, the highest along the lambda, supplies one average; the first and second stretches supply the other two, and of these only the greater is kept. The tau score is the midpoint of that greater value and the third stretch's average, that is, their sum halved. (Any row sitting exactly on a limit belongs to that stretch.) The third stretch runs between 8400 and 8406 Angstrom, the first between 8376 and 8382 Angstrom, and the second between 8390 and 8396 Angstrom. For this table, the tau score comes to 26.1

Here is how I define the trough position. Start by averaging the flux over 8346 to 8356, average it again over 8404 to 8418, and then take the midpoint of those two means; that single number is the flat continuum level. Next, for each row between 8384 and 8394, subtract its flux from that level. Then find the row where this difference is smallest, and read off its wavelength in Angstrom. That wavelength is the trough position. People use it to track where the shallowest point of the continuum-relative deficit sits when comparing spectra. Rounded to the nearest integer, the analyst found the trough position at 8393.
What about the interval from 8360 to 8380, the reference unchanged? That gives 8367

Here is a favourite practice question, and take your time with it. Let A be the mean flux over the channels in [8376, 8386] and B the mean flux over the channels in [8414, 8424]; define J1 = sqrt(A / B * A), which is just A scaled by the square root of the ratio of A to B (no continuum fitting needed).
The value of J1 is 5.2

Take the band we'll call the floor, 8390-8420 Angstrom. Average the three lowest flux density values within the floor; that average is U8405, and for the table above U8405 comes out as 19.2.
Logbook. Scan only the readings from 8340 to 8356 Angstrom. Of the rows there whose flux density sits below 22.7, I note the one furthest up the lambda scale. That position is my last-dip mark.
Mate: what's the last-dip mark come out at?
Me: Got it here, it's 8349 Angstrom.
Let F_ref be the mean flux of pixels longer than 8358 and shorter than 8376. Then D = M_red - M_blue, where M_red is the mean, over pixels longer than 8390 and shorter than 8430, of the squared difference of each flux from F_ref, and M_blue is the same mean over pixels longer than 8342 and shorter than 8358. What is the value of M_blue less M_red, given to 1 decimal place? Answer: 6.0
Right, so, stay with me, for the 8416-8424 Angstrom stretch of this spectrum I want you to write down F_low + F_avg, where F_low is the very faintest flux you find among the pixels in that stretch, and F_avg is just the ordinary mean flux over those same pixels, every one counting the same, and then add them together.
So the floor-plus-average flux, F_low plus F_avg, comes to 40.2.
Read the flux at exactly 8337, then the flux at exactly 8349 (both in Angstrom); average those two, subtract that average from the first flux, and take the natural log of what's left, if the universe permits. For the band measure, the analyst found 0.0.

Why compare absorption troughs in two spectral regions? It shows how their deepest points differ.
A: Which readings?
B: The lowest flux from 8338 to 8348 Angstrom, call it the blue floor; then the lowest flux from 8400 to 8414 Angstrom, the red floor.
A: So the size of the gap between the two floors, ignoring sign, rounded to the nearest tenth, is 2.5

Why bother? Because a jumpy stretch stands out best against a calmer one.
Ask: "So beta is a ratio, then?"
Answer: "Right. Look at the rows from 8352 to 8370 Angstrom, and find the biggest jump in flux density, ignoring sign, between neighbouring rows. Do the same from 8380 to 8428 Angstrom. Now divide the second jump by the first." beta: 1.4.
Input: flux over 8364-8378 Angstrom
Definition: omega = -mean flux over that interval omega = -23.2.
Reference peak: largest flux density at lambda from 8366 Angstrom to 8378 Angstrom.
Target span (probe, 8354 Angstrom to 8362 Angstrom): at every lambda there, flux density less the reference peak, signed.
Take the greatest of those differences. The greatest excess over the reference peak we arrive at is 5.4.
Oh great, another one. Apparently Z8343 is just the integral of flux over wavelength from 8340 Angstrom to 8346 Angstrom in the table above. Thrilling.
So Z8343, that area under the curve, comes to 141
